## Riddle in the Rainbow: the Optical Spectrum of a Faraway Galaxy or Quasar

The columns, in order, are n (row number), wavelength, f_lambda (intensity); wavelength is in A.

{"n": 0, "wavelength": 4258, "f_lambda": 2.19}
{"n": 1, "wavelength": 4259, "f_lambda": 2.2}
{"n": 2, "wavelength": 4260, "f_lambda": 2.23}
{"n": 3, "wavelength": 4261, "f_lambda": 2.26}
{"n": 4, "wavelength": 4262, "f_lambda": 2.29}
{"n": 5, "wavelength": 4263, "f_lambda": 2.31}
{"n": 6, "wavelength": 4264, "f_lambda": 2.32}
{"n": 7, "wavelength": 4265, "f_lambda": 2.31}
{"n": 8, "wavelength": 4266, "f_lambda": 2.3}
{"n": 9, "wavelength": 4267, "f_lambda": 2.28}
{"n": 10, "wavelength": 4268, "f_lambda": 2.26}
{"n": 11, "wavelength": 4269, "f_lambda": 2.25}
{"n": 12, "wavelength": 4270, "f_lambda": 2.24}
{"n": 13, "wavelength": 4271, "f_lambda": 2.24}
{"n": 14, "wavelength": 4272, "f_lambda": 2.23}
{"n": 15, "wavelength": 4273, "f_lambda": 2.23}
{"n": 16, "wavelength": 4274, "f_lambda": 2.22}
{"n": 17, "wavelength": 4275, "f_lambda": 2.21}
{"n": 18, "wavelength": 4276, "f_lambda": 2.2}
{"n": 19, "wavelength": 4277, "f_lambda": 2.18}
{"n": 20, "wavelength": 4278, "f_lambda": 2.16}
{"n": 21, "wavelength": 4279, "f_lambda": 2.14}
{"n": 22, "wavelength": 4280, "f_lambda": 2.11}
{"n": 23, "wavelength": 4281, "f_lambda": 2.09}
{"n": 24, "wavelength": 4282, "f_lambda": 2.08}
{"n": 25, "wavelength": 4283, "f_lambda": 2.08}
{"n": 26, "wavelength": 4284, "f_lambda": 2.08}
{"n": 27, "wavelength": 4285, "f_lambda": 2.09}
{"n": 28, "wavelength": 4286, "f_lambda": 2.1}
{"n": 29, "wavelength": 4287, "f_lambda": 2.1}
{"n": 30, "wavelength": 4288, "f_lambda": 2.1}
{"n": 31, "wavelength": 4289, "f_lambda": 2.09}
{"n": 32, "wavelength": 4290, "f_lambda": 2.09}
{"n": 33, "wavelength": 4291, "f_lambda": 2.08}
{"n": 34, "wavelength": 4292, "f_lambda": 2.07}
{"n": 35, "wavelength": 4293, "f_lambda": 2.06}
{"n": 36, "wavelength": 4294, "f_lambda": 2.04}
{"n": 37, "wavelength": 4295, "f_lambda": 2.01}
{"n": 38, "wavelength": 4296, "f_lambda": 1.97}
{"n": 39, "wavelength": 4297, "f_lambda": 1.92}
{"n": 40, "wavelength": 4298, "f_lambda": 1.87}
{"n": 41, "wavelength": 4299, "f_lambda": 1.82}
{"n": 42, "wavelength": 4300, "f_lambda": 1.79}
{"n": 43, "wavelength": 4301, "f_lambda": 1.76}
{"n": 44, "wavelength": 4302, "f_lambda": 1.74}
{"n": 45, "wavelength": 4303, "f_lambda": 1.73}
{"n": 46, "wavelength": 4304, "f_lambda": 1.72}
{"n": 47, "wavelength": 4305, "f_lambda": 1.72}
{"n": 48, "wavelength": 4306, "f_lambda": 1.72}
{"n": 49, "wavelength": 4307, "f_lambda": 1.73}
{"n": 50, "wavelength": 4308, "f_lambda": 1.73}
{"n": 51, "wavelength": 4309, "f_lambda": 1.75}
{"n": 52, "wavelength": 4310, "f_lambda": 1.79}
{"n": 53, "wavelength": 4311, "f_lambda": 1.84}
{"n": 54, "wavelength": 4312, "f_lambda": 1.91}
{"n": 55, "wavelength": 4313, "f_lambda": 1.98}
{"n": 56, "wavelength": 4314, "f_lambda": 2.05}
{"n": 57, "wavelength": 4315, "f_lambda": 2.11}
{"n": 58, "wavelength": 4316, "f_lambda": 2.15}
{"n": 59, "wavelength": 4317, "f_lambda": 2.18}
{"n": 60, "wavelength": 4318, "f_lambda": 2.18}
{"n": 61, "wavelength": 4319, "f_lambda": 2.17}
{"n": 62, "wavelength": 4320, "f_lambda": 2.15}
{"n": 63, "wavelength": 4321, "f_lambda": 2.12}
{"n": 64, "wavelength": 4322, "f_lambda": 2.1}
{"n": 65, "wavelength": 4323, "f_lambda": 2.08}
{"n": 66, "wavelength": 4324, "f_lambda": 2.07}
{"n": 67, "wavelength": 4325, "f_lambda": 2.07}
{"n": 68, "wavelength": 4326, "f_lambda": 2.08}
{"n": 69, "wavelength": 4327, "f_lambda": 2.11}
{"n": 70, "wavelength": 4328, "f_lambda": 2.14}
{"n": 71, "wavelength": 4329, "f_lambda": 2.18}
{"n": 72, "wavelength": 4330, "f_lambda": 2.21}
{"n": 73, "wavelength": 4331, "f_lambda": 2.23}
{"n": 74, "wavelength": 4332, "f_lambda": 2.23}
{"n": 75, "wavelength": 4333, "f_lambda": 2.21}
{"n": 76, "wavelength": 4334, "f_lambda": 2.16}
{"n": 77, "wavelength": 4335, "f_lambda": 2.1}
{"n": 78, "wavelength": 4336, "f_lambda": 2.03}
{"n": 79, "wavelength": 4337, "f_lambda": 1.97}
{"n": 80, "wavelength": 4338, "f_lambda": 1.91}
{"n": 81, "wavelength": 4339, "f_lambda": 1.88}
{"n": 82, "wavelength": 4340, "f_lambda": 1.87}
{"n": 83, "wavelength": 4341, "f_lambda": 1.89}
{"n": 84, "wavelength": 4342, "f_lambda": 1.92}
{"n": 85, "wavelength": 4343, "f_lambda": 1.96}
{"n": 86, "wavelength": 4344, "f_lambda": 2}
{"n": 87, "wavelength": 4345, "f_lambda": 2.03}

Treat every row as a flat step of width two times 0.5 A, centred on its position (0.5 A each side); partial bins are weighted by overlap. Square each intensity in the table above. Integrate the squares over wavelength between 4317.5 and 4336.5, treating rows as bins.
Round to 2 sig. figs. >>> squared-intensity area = 87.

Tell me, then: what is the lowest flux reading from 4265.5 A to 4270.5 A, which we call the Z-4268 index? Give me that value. 2.24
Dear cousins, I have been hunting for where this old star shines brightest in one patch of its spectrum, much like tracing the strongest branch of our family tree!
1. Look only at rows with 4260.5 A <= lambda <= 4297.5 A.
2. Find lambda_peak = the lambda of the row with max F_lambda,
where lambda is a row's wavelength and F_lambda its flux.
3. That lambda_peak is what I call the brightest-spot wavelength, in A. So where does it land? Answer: 4264 A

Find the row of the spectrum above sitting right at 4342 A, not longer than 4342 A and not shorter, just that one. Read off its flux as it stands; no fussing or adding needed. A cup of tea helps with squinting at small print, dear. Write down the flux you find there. 1.92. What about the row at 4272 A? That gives 2.23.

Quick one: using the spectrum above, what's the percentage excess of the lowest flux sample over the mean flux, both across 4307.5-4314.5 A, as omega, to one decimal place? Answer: -7.2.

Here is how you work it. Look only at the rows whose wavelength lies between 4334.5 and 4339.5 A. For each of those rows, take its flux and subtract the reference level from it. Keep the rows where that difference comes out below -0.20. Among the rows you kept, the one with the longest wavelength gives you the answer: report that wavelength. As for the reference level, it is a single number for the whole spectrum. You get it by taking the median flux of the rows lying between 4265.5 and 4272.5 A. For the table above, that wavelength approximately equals 4339 A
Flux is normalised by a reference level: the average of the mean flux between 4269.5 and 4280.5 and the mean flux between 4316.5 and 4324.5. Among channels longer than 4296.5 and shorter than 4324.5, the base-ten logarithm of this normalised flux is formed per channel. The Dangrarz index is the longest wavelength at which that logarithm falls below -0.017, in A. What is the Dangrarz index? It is 4324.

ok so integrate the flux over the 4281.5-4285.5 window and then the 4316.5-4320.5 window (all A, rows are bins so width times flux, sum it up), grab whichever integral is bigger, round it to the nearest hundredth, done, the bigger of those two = 8.68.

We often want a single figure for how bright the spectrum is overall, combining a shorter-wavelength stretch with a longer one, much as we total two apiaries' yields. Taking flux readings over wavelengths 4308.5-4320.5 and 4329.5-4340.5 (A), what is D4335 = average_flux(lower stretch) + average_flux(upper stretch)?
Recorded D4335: 4.09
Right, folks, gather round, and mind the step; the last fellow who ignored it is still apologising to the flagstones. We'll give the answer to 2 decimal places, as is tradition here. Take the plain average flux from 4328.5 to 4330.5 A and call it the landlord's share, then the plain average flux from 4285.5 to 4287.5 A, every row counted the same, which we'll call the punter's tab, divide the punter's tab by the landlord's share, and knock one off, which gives -0.04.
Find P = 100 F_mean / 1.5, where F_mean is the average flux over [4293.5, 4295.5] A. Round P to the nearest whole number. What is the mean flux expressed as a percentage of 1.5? 135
